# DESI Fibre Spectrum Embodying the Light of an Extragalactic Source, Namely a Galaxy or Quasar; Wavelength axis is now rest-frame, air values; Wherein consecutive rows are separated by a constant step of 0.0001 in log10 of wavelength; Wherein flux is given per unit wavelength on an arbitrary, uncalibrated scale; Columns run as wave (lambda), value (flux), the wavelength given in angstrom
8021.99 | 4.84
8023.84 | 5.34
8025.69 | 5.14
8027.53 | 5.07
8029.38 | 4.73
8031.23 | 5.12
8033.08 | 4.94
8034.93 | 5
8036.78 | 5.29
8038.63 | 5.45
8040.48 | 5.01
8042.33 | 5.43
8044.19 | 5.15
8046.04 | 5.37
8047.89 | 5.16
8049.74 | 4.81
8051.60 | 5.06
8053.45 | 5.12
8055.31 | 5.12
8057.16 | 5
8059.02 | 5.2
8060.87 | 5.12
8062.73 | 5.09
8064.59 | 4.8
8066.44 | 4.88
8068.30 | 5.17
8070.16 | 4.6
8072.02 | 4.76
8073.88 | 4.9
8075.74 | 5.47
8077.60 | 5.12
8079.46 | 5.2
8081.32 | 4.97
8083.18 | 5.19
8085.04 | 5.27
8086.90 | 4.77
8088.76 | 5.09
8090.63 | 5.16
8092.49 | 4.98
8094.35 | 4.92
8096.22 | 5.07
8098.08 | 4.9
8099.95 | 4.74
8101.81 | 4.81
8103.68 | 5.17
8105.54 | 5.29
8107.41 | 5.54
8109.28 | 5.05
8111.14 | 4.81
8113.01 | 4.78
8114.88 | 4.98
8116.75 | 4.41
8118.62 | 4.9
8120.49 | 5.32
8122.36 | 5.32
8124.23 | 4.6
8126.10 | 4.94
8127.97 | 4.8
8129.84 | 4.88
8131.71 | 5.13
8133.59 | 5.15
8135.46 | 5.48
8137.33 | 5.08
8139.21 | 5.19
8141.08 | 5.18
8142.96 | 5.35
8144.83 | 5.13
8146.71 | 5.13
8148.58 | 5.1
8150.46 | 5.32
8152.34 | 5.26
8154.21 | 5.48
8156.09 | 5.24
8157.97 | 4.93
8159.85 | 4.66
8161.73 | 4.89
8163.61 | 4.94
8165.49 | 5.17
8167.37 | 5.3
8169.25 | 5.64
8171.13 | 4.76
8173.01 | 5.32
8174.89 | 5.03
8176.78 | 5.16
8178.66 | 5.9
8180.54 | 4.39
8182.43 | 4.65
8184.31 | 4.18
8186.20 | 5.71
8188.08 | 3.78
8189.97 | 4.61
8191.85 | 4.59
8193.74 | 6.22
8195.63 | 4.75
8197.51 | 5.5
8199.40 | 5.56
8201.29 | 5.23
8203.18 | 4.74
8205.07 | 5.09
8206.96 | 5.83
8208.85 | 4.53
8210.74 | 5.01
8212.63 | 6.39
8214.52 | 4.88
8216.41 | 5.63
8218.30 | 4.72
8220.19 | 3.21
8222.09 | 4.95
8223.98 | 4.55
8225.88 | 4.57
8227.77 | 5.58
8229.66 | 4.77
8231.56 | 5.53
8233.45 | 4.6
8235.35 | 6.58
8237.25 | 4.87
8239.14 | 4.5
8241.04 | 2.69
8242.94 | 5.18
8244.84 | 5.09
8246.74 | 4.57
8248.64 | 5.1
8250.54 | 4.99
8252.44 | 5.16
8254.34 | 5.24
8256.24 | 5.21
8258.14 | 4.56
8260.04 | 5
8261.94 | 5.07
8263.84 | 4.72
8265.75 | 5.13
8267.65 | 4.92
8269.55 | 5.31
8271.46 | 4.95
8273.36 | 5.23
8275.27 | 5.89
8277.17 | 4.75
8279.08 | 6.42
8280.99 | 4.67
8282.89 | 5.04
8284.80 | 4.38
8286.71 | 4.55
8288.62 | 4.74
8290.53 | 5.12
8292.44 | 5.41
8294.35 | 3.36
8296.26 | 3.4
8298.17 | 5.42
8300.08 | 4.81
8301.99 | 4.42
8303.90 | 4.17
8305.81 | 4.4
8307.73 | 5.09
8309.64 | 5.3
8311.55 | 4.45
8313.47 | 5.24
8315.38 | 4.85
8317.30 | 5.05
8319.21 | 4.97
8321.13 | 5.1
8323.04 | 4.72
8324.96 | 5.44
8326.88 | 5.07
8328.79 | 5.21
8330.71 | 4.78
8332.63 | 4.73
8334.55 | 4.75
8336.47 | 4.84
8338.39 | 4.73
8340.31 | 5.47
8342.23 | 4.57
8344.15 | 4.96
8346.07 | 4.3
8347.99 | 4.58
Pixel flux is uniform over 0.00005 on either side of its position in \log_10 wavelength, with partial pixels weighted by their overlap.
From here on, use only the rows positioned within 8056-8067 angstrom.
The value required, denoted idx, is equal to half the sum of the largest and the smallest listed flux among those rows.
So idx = 5.00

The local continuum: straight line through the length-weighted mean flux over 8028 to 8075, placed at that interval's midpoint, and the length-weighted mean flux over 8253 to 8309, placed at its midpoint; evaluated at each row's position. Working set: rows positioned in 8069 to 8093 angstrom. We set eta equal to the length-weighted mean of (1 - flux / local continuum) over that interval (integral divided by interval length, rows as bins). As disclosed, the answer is -0.002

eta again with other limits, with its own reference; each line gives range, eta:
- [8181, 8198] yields 0.018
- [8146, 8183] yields -0.030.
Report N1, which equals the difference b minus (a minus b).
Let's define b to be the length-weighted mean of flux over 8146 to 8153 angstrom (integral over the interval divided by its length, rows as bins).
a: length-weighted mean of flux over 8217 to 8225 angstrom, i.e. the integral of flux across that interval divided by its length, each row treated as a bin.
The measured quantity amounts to 6.0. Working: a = 4.41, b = 5.20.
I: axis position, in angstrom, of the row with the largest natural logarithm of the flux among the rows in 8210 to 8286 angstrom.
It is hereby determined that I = 8235.35 angstrom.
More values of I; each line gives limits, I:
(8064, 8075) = 8068.30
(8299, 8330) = 8324.96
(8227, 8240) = 8235.35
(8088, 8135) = 8107.41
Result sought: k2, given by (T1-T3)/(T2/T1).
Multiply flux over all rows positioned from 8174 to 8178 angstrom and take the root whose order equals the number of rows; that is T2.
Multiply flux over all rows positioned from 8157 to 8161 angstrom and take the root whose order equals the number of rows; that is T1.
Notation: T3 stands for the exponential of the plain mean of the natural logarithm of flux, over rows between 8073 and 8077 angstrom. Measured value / -0.36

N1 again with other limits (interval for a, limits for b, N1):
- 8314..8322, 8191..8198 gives 5.5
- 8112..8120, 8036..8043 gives 5.8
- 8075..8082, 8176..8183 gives 4.9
